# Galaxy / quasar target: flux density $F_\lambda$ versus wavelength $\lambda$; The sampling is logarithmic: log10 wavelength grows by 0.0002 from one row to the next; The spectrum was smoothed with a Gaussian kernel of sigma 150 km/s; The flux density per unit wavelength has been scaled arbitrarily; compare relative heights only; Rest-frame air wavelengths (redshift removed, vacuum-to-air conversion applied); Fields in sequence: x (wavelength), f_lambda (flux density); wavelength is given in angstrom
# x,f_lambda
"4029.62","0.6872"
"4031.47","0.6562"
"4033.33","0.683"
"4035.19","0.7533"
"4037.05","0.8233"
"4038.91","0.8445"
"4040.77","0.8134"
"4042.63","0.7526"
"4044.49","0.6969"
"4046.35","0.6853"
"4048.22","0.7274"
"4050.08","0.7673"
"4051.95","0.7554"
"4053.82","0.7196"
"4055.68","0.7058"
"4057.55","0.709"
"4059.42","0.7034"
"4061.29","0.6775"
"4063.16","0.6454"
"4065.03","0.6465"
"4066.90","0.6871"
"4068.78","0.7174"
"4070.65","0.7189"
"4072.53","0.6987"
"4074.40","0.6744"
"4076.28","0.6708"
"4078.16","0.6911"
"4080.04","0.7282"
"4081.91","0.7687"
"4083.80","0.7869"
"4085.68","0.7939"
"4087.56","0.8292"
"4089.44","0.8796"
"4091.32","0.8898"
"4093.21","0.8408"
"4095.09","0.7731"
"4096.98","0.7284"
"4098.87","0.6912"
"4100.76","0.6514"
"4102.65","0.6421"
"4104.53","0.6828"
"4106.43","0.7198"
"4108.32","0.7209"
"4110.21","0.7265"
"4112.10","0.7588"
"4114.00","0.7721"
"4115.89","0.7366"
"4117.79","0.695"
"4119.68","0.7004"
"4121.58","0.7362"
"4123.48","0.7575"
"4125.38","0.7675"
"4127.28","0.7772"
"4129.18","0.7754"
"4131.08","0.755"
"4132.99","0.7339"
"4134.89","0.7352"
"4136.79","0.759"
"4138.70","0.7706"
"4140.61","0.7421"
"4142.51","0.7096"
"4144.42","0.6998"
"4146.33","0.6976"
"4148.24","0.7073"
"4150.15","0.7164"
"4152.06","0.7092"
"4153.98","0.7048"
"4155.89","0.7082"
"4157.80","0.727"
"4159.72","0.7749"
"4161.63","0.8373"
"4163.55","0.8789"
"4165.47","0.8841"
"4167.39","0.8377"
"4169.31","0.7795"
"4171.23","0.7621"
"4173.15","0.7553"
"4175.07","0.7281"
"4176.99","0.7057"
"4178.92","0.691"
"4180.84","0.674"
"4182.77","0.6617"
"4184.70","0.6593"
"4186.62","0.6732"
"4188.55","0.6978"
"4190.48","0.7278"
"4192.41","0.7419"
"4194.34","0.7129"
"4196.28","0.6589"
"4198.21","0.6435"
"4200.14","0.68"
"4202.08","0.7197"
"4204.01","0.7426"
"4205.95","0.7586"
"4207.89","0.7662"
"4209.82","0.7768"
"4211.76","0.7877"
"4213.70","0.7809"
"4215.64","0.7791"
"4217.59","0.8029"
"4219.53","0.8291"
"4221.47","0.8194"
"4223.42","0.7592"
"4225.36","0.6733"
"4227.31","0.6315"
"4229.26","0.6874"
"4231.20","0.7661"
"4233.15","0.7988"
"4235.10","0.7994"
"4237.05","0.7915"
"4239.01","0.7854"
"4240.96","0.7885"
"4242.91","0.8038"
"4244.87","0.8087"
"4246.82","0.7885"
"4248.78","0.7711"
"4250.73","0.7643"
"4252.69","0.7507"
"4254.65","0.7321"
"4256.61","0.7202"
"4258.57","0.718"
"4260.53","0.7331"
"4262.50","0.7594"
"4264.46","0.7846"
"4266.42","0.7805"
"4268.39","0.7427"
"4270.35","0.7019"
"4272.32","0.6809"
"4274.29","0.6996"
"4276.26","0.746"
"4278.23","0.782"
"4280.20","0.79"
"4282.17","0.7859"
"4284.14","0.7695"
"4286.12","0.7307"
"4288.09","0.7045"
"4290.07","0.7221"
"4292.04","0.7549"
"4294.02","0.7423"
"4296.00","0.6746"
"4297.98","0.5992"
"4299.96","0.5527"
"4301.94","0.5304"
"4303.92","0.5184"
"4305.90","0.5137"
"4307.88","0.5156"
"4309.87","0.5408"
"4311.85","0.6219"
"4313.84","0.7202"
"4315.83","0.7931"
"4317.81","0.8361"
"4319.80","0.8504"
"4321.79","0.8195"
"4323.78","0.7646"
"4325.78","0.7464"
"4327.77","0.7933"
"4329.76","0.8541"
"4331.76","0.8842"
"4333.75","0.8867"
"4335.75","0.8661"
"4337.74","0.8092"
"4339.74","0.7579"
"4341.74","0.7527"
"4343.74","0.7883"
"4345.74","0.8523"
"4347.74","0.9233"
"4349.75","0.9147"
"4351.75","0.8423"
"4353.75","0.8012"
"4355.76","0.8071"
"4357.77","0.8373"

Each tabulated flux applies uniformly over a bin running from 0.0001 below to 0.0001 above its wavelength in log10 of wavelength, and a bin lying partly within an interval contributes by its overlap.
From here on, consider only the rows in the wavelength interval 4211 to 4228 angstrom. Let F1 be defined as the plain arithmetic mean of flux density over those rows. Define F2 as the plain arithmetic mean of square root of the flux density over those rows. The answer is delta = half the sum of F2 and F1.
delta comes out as 0.818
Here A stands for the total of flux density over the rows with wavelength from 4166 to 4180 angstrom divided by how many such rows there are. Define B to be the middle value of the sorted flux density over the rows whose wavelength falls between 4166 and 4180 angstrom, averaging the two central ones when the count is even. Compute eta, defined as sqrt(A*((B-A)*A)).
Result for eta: 0.05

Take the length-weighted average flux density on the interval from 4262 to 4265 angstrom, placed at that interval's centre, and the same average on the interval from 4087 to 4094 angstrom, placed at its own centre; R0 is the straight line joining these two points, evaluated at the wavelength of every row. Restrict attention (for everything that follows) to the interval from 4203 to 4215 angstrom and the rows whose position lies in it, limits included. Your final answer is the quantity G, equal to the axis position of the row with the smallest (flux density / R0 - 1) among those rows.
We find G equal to 4204.01 angstrom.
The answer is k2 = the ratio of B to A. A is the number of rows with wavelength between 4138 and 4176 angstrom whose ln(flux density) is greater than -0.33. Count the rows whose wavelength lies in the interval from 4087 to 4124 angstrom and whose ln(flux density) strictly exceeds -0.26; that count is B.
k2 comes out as 0.50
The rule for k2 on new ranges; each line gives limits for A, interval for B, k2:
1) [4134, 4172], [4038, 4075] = 0.17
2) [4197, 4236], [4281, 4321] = 0.27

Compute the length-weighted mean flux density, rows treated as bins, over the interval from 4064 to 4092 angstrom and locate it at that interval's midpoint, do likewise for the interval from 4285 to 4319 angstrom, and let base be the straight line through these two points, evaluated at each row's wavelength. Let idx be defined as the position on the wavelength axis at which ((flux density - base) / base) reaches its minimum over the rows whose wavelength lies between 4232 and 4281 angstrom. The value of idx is 4272.32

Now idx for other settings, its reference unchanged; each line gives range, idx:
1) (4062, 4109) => 4063.16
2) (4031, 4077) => 4031.47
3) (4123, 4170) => 4146.33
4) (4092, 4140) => 4102.65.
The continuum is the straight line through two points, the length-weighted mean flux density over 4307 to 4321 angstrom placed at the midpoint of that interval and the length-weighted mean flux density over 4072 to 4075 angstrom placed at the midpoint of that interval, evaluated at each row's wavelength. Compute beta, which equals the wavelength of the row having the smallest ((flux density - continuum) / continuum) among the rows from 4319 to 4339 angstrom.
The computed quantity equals 4325.78 angstrom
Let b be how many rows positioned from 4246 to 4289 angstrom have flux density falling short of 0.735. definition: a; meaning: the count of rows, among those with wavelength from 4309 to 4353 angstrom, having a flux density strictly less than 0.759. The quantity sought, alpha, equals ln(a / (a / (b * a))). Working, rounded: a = 6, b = 9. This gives 4.0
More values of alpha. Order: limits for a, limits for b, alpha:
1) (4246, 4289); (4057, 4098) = 5.1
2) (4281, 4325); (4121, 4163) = 5.0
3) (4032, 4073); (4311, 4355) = 3.6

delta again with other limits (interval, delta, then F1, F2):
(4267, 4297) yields 0.796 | 0.74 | 0.857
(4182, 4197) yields 0.762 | 0.69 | 0.831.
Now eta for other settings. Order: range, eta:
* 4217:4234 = 0.09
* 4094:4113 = 0.07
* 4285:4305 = 0.12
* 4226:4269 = 0.07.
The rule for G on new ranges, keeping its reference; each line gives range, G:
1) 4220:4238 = 4227.31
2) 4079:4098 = 4080.04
